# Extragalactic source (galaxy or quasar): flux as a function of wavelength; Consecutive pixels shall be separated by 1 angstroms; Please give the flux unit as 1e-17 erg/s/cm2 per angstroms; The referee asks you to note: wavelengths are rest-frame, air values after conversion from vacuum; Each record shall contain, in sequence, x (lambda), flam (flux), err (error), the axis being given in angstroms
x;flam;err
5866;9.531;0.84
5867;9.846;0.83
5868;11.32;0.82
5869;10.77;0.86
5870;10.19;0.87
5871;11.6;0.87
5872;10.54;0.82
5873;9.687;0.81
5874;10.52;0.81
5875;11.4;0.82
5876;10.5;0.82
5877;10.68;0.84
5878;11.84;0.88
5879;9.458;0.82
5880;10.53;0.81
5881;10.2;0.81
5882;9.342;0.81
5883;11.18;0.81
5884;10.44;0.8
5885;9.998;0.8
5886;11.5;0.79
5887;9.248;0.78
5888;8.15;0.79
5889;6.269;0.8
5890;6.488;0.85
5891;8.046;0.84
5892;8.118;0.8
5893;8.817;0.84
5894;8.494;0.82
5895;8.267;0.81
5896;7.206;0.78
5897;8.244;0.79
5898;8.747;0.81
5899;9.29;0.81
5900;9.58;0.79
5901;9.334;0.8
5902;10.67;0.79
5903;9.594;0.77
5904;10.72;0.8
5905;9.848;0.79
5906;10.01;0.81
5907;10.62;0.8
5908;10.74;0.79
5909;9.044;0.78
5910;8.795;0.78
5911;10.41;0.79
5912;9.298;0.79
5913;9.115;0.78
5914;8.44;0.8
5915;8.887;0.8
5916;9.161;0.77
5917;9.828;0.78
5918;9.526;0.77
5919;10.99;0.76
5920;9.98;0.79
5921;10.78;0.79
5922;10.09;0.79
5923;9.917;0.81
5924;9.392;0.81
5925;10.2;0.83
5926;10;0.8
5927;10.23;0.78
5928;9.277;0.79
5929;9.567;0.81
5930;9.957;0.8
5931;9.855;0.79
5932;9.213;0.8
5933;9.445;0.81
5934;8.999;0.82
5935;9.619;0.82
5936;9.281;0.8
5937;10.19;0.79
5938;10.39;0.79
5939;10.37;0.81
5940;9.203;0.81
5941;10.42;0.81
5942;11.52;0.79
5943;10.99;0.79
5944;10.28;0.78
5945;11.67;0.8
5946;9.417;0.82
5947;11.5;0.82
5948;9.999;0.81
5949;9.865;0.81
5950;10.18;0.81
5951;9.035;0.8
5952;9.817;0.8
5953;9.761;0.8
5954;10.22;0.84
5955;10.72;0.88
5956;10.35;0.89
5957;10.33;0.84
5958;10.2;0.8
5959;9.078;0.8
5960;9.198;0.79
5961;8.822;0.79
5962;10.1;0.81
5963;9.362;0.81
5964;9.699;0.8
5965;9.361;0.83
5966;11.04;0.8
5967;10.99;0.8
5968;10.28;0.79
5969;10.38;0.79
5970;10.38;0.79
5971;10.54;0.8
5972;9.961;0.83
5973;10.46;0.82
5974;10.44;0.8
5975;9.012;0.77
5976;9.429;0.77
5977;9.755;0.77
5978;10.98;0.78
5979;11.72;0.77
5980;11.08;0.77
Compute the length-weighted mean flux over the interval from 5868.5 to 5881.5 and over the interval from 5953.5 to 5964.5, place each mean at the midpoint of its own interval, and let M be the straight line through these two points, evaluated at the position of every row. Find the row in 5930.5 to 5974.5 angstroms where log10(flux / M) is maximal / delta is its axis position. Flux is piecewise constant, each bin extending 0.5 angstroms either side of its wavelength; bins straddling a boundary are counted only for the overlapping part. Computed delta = 5945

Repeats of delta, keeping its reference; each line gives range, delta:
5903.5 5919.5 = 5919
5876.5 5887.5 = 5878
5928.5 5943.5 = 5942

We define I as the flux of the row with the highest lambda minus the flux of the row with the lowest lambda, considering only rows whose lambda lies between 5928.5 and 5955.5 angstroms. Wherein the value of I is 1.2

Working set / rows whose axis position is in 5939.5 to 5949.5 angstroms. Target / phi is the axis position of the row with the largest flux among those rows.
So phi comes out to 5945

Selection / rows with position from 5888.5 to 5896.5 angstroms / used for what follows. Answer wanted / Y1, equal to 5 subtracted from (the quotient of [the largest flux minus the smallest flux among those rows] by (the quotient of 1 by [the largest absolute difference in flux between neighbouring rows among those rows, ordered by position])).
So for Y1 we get -1.0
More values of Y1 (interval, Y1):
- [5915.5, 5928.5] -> -2.3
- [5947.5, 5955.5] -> -3.1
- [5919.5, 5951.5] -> 1.0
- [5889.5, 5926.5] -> 2.6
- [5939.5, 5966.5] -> 1.4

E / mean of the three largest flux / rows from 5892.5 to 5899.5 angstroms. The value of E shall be 9.0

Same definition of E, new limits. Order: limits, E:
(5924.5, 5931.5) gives 10.1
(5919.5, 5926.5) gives 10.4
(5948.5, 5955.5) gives 10.4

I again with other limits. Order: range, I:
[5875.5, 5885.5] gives -0.5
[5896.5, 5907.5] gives 2.4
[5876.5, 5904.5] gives 0.0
